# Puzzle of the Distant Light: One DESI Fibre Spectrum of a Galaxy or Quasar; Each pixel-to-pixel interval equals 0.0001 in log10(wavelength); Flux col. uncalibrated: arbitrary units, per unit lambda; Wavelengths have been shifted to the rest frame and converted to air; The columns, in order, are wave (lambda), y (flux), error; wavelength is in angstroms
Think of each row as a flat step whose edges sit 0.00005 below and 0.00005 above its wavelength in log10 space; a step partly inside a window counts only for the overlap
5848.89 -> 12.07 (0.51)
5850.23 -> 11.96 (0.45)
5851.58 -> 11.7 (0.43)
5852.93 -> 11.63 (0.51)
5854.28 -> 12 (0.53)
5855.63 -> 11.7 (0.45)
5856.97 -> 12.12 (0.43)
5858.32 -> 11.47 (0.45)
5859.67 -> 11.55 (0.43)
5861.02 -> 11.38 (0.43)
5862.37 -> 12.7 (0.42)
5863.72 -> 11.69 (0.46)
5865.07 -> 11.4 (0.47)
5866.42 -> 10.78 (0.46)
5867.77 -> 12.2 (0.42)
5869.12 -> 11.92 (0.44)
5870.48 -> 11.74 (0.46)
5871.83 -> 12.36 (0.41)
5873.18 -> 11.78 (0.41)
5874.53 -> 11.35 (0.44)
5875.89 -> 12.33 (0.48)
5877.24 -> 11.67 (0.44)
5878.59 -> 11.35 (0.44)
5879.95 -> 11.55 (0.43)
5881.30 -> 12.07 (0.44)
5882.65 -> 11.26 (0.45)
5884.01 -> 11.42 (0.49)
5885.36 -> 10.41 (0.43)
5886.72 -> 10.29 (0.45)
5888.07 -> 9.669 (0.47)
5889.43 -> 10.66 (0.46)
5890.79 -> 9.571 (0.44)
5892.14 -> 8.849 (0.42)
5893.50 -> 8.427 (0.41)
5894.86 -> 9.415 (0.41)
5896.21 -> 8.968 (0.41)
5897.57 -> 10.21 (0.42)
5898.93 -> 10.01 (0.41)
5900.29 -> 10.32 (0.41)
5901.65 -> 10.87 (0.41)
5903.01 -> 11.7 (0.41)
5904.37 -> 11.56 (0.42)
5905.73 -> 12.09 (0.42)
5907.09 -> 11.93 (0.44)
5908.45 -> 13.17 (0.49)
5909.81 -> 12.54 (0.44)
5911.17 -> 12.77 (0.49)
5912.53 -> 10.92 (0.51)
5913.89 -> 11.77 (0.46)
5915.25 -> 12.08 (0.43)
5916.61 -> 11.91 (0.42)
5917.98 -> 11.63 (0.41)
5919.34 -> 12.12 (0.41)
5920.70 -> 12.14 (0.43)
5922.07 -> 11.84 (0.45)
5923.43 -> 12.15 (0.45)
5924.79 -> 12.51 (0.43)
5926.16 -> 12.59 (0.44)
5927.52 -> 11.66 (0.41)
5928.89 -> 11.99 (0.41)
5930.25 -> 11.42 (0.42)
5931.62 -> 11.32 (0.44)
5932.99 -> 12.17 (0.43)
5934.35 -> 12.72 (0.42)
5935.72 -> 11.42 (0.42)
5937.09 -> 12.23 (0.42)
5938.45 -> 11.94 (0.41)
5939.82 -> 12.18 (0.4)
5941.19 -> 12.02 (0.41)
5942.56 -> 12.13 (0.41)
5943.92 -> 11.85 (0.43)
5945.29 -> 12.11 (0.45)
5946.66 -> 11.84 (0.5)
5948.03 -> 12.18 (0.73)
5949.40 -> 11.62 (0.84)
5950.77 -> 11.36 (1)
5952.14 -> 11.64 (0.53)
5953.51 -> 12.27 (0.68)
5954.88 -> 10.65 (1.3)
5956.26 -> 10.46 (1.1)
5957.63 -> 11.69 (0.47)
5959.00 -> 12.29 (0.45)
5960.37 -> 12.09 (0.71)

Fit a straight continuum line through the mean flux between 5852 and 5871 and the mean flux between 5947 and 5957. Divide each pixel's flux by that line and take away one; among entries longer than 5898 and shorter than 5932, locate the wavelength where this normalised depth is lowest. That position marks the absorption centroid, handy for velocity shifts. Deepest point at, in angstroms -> 5898.93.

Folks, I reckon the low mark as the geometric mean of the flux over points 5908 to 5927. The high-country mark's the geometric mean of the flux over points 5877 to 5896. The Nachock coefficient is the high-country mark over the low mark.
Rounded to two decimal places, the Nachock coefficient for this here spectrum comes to 0.86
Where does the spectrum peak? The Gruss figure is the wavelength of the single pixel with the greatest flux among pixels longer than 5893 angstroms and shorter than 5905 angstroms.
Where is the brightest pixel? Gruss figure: 5903.01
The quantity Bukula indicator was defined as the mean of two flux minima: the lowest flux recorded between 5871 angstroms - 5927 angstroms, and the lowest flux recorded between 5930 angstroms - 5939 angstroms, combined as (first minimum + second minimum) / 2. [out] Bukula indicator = 9.9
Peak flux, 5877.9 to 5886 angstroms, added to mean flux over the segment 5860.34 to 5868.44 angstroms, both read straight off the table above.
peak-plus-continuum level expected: 23.8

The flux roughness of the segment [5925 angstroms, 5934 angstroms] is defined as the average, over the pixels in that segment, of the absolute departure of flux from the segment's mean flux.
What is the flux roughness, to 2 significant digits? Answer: 0.39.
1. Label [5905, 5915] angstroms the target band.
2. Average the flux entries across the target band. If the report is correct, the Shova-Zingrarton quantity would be 12.2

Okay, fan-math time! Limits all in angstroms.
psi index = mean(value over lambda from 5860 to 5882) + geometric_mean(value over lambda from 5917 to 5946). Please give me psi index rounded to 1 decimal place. 23.8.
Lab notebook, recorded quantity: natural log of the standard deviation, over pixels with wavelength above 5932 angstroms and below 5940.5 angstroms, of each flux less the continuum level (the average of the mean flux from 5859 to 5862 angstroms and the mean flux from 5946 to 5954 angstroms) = -0.9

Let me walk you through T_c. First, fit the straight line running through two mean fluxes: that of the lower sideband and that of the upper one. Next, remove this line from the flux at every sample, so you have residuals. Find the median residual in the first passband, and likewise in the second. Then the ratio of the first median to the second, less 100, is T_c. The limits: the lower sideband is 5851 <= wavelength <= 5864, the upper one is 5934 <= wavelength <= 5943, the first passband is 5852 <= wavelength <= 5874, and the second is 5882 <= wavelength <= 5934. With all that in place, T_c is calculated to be -100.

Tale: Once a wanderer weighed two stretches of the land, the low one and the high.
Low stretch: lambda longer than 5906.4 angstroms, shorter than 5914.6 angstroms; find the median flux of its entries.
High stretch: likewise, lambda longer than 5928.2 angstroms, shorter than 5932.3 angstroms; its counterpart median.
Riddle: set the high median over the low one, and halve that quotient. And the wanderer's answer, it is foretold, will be 0.467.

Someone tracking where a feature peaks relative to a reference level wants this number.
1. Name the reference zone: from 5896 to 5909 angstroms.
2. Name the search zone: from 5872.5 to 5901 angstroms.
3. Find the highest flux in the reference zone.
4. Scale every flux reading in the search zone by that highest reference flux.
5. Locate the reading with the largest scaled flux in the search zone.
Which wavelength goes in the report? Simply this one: 5875.89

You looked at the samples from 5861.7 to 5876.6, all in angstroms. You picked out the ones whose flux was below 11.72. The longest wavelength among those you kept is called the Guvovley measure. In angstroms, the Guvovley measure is 5874.53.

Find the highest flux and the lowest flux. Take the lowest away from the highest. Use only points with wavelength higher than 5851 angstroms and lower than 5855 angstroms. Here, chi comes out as 0.37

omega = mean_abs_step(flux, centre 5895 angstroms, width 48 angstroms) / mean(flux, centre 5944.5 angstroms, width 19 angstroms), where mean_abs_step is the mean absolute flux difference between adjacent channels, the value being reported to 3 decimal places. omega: 0.051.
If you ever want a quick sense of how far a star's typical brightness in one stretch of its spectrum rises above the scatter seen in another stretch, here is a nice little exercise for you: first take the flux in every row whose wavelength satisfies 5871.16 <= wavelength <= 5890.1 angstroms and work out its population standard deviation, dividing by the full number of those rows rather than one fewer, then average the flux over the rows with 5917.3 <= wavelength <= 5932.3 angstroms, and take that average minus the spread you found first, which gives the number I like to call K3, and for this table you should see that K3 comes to 11.2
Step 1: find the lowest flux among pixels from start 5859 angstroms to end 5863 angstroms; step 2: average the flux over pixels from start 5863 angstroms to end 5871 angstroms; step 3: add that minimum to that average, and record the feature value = 23.0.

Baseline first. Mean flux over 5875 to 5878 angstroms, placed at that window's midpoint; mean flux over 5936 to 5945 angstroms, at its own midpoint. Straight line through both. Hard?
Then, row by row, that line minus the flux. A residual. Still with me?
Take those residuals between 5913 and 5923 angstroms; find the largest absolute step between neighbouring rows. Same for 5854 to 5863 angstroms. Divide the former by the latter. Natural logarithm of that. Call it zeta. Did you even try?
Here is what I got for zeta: -1.0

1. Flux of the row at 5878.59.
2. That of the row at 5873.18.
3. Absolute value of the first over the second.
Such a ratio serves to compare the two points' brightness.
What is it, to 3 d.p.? 0.963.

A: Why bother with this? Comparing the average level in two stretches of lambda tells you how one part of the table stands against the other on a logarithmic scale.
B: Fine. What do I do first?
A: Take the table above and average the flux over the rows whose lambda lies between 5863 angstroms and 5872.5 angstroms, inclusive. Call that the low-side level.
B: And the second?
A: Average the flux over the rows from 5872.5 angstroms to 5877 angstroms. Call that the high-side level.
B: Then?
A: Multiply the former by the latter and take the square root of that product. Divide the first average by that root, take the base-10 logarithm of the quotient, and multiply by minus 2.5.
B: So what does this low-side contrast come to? 0.004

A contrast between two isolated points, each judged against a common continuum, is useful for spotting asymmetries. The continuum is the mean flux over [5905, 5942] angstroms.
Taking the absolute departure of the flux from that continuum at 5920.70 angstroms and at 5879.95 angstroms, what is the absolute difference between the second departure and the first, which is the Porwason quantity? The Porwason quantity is 0.40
